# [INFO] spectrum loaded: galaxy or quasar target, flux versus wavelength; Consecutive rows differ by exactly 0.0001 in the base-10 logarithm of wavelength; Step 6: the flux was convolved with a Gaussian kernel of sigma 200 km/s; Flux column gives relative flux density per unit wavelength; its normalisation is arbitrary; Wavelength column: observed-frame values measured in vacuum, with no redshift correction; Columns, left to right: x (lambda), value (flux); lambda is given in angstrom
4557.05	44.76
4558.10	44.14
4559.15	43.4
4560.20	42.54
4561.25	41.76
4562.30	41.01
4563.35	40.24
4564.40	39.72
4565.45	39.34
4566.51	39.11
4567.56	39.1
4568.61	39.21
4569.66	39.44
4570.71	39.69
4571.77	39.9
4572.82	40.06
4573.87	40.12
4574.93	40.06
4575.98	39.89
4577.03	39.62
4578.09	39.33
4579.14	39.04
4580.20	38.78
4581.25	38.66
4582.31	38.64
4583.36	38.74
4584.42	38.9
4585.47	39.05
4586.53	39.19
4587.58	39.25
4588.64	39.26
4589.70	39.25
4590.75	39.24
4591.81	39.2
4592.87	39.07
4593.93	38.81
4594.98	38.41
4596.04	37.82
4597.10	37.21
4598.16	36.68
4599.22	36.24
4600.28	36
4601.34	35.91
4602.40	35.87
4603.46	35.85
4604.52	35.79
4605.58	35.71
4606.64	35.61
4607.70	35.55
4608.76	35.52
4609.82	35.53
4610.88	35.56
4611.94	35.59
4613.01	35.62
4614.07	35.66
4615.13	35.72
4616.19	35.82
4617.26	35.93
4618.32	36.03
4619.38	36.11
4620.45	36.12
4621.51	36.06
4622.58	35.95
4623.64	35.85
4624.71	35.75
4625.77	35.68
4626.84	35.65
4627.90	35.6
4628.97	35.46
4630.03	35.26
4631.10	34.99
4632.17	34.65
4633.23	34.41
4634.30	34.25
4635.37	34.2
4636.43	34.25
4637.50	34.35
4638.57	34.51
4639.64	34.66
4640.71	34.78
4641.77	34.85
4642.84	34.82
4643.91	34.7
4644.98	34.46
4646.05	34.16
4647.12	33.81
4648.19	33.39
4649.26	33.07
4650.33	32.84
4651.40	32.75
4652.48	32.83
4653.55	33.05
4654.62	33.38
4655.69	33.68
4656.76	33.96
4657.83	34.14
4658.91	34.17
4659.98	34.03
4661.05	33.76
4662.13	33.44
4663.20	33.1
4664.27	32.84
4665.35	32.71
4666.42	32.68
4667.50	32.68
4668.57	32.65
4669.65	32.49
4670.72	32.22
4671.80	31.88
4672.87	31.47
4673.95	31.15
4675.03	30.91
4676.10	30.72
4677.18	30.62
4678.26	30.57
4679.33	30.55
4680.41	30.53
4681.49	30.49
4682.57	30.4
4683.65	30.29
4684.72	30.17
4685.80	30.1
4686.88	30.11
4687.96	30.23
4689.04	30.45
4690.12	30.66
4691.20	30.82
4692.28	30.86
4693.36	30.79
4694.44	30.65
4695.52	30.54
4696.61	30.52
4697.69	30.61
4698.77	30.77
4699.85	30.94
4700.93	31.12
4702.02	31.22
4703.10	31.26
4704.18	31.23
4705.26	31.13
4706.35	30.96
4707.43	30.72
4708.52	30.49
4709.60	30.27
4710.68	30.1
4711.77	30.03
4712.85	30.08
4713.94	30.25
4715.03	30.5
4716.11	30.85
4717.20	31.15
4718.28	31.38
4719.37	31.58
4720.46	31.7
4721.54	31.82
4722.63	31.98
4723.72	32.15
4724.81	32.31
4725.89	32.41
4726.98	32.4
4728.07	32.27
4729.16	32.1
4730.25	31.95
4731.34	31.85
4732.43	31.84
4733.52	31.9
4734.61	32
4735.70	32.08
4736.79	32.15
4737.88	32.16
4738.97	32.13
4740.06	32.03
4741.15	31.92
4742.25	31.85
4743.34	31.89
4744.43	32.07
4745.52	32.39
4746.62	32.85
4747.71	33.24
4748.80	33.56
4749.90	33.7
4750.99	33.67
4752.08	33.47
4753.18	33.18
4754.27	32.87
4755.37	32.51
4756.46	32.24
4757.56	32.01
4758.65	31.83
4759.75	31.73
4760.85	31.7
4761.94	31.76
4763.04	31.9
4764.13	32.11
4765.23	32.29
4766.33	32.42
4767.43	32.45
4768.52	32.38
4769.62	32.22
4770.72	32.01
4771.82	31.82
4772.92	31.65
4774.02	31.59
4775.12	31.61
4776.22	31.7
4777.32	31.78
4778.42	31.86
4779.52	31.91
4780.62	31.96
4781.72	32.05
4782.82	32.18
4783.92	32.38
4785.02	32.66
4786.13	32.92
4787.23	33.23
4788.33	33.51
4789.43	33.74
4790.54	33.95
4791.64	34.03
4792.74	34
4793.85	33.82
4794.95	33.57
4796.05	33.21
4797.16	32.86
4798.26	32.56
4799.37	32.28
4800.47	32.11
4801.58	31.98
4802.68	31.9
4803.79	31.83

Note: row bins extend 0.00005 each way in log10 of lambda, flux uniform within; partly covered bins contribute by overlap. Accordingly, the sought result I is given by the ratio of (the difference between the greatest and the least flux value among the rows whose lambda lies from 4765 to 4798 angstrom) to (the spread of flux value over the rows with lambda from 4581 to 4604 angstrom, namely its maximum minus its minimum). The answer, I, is 0.72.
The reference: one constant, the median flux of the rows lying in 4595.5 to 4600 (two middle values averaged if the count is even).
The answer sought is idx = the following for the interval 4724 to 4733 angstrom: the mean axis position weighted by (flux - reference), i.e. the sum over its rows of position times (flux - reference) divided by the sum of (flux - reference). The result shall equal 4728.7 angstrom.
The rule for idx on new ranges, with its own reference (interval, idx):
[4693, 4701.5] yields 4697.1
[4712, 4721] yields 4716.4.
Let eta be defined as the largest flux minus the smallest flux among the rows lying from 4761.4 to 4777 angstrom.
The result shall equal 0.9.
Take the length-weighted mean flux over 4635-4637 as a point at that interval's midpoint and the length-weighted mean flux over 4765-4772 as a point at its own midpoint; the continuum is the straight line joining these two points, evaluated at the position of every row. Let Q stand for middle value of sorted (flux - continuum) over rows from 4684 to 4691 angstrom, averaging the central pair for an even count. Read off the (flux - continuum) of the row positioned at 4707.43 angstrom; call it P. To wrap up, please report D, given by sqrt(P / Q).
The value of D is 0.9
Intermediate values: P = -2.5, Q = -3.3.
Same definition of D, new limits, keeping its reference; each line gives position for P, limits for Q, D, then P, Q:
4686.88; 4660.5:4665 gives 2.3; -3.4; -0.6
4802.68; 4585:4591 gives 0.2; 0.2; 4.2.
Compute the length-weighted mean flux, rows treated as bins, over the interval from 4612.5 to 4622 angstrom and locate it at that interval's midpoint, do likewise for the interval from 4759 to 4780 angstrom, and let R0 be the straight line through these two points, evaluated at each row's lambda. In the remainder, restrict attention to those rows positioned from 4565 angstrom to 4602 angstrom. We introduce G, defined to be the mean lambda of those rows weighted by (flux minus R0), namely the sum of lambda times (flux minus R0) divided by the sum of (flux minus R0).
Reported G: 4580.5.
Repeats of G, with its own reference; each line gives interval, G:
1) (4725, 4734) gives 4730.1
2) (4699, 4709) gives 4704.3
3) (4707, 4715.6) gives 4711.2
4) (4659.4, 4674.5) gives 4668.4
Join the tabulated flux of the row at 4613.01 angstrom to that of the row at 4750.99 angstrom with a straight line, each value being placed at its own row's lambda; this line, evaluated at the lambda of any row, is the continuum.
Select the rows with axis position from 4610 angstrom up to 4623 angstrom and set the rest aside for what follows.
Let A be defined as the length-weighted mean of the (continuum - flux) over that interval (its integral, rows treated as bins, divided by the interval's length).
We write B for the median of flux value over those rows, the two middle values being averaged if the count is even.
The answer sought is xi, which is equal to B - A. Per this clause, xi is 36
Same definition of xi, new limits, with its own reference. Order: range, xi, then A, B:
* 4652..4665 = 32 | 1.5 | 34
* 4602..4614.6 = 36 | 0.0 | 36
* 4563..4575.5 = 43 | -3.4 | 40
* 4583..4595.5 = 42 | -3.1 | 39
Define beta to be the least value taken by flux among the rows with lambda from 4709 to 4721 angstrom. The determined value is 30.03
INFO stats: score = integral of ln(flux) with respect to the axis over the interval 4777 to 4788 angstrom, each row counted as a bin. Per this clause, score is 38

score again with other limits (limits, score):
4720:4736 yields 55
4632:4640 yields 28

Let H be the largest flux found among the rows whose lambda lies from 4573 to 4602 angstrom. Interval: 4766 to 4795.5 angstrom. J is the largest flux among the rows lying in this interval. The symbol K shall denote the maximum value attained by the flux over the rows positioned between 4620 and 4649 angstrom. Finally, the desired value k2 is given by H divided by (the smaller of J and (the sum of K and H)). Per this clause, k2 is 1.18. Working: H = 40.12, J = 34.03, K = 36.12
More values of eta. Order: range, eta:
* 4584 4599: 2.6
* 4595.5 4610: 2.3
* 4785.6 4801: 1.9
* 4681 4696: 0.8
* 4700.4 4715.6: 1.2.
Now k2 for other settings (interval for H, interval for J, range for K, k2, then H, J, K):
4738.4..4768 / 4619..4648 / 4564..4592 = 0.93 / 33.7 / 36.12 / 40.12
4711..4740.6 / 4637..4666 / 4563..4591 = 0.93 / 32.41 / 34.85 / 40.24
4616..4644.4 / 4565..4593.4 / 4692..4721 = 0.90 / 36.12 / 40.12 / 31.7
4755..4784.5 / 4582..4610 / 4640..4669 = 0.83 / 32.51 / 39.26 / 34.85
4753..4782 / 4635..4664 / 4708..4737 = 0.95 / 33.18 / 34.85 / 32.41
